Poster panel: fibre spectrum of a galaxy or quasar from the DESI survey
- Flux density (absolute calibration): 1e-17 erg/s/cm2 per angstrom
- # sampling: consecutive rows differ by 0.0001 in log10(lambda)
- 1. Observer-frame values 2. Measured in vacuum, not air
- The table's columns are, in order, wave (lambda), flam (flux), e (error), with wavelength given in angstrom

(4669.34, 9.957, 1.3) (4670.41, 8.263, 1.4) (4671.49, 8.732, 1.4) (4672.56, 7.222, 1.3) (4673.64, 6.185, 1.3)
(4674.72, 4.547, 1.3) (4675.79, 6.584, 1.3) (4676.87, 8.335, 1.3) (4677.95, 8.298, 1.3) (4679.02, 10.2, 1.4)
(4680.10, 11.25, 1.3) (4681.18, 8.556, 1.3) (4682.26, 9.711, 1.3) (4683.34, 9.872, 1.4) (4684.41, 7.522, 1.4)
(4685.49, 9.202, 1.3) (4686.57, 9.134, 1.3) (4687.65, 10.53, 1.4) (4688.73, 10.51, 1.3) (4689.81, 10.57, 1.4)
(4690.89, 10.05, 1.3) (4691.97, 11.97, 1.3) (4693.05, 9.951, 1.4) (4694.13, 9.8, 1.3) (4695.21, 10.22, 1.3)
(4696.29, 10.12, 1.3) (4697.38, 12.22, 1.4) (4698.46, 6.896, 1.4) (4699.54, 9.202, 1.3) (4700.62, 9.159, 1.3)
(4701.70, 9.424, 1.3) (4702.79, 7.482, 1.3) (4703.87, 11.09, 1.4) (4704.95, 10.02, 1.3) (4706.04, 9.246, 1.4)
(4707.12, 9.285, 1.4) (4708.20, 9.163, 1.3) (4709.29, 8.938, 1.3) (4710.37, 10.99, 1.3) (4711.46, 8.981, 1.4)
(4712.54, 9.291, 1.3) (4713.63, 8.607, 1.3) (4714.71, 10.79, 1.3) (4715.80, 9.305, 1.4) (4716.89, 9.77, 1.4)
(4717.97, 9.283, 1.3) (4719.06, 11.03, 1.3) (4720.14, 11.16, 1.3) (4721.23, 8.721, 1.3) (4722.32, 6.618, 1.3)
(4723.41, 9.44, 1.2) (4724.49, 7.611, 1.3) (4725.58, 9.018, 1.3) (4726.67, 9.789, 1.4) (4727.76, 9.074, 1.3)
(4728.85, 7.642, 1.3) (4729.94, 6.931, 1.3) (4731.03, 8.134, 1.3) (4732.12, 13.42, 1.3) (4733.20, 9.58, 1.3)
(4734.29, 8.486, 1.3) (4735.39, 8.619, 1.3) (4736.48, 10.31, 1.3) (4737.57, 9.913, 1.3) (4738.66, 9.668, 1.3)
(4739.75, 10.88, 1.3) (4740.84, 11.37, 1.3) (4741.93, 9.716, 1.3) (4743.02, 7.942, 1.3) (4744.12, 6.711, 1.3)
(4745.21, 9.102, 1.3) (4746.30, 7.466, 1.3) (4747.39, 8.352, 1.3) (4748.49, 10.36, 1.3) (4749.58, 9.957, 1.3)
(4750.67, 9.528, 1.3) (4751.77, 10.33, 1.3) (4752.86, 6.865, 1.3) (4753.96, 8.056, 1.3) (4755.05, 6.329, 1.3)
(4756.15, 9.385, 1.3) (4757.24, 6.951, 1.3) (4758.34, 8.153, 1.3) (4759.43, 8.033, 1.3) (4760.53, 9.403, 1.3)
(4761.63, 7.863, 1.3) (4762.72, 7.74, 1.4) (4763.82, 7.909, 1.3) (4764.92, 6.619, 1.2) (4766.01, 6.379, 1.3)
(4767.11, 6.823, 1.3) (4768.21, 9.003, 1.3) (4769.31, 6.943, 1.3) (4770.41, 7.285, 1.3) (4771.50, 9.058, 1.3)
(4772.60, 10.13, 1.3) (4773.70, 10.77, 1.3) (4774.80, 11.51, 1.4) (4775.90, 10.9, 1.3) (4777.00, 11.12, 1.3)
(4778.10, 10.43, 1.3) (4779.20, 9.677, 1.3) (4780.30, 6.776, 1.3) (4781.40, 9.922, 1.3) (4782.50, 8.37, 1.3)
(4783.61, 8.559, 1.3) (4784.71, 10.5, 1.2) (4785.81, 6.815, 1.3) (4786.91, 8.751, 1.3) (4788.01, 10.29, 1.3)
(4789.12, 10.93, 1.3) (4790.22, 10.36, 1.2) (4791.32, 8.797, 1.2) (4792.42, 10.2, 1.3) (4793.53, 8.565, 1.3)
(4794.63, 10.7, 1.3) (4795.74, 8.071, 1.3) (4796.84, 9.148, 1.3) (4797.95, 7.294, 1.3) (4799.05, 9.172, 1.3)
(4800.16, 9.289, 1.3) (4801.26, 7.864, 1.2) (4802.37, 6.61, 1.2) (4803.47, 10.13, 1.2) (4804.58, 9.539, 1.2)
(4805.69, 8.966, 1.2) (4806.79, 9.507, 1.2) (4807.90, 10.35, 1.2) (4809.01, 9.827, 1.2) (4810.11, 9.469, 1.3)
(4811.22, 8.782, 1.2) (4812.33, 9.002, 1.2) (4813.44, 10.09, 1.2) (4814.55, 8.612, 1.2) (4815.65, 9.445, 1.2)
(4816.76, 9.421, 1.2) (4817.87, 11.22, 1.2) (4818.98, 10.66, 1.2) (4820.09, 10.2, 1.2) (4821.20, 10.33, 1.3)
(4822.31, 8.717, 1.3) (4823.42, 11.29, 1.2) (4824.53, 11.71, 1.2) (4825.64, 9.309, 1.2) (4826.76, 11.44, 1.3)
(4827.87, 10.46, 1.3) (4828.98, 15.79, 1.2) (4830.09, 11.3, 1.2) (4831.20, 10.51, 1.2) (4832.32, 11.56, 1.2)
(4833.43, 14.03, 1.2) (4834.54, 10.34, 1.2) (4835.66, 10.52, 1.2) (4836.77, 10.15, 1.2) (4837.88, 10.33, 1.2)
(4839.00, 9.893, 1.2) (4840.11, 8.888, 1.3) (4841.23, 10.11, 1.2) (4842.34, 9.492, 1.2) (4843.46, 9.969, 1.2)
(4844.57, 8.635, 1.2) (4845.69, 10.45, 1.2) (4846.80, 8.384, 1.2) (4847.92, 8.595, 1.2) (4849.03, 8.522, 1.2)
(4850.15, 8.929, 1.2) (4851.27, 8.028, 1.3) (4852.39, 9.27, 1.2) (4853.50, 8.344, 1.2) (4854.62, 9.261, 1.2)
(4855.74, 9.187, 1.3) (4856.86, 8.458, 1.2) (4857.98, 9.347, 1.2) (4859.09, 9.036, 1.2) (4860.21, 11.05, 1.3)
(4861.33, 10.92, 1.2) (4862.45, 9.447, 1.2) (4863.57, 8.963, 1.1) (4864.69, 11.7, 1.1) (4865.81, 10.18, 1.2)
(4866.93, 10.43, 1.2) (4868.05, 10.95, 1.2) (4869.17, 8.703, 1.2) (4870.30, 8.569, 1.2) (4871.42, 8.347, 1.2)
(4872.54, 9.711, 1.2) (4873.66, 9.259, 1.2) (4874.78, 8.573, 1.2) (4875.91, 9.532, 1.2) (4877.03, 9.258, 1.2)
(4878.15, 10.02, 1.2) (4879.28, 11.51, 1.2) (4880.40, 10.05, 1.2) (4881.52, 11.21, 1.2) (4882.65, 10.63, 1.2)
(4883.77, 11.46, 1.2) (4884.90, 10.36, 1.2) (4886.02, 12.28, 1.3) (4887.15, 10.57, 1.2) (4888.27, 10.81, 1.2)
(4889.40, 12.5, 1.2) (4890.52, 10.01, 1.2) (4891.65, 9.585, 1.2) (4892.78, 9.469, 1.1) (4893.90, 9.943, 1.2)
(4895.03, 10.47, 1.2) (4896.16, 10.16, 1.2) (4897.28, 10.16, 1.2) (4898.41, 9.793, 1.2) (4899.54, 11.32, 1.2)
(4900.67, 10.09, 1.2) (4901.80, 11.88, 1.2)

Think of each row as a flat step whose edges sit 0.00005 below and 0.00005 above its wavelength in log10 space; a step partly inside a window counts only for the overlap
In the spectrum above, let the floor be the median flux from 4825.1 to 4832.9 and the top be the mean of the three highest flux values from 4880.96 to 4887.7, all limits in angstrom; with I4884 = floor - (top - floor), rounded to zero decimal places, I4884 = 11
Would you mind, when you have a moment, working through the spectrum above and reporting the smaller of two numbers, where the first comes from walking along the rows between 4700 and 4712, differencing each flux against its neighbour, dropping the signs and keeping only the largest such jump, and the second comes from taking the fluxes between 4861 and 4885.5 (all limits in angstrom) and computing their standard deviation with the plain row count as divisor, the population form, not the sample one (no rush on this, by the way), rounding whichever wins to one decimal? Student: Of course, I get 1.0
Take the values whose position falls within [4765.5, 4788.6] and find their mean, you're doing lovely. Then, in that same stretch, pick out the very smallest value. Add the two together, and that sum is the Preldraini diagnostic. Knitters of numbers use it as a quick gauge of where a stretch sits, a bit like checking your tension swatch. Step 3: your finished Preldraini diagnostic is 15.4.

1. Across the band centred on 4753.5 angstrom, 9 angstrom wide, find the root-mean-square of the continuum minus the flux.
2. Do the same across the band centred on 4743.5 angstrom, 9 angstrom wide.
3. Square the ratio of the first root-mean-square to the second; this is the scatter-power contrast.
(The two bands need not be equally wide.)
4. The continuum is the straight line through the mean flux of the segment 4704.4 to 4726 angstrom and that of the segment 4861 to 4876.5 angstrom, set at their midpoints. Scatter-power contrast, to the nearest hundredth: 1.23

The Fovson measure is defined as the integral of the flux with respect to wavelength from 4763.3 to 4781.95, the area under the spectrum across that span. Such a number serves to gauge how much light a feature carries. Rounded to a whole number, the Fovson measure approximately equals 166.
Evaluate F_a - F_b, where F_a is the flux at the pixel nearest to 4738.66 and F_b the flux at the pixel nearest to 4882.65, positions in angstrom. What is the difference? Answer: -1.0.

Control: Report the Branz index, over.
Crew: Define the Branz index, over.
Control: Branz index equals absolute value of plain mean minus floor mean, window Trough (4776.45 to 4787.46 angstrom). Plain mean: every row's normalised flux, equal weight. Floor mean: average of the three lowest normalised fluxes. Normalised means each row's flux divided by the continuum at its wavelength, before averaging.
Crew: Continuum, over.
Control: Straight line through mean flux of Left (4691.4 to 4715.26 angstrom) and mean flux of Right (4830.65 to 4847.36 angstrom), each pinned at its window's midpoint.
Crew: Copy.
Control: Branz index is 0.178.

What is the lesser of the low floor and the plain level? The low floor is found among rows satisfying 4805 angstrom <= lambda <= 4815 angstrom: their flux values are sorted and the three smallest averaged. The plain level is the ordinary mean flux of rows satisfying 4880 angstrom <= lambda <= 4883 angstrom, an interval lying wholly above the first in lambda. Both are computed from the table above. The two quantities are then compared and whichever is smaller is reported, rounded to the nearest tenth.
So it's 8.8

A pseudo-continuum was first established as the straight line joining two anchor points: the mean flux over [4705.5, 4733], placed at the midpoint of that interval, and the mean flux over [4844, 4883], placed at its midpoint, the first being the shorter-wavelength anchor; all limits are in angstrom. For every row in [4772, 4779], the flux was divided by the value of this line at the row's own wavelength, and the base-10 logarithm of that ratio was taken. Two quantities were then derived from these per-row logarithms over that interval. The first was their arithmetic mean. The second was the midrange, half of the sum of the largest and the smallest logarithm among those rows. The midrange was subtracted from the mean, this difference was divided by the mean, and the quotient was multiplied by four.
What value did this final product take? 0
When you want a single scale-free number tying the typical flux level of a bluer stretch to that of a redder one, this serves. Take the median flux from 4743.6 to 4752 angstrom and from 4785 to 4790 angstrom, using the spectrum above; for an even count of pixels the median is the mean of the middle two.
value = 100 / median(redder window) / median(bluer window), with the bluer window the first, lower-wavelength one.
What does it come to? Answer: 1.13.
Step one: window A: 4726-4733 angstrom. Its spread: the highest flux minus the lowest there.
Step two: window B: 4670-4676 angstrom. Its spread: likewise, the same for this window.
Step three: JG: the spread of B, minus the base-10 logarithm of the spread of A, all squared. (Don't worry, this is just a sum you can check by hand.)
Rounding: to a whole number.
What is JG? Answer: 11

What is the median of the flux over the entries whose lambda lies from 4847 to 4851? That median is 8.6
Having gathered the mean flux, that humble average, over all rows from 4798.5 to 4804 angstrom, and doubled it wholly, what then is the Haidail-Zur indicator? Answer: 17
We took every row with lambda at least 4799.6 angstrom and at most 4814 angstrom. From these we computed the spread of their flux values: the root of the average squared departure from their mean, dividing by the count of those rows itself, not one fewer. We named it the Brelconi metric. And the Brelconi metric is 0.98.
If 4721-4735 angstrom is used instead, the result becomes 1.64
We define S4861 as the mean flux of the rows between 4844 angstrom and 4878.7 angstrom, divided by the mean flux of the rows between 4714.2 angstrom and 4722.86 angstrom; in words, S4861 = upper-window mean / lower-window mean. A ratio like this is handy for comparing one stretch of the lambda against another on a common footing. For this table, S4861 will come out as 0.98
